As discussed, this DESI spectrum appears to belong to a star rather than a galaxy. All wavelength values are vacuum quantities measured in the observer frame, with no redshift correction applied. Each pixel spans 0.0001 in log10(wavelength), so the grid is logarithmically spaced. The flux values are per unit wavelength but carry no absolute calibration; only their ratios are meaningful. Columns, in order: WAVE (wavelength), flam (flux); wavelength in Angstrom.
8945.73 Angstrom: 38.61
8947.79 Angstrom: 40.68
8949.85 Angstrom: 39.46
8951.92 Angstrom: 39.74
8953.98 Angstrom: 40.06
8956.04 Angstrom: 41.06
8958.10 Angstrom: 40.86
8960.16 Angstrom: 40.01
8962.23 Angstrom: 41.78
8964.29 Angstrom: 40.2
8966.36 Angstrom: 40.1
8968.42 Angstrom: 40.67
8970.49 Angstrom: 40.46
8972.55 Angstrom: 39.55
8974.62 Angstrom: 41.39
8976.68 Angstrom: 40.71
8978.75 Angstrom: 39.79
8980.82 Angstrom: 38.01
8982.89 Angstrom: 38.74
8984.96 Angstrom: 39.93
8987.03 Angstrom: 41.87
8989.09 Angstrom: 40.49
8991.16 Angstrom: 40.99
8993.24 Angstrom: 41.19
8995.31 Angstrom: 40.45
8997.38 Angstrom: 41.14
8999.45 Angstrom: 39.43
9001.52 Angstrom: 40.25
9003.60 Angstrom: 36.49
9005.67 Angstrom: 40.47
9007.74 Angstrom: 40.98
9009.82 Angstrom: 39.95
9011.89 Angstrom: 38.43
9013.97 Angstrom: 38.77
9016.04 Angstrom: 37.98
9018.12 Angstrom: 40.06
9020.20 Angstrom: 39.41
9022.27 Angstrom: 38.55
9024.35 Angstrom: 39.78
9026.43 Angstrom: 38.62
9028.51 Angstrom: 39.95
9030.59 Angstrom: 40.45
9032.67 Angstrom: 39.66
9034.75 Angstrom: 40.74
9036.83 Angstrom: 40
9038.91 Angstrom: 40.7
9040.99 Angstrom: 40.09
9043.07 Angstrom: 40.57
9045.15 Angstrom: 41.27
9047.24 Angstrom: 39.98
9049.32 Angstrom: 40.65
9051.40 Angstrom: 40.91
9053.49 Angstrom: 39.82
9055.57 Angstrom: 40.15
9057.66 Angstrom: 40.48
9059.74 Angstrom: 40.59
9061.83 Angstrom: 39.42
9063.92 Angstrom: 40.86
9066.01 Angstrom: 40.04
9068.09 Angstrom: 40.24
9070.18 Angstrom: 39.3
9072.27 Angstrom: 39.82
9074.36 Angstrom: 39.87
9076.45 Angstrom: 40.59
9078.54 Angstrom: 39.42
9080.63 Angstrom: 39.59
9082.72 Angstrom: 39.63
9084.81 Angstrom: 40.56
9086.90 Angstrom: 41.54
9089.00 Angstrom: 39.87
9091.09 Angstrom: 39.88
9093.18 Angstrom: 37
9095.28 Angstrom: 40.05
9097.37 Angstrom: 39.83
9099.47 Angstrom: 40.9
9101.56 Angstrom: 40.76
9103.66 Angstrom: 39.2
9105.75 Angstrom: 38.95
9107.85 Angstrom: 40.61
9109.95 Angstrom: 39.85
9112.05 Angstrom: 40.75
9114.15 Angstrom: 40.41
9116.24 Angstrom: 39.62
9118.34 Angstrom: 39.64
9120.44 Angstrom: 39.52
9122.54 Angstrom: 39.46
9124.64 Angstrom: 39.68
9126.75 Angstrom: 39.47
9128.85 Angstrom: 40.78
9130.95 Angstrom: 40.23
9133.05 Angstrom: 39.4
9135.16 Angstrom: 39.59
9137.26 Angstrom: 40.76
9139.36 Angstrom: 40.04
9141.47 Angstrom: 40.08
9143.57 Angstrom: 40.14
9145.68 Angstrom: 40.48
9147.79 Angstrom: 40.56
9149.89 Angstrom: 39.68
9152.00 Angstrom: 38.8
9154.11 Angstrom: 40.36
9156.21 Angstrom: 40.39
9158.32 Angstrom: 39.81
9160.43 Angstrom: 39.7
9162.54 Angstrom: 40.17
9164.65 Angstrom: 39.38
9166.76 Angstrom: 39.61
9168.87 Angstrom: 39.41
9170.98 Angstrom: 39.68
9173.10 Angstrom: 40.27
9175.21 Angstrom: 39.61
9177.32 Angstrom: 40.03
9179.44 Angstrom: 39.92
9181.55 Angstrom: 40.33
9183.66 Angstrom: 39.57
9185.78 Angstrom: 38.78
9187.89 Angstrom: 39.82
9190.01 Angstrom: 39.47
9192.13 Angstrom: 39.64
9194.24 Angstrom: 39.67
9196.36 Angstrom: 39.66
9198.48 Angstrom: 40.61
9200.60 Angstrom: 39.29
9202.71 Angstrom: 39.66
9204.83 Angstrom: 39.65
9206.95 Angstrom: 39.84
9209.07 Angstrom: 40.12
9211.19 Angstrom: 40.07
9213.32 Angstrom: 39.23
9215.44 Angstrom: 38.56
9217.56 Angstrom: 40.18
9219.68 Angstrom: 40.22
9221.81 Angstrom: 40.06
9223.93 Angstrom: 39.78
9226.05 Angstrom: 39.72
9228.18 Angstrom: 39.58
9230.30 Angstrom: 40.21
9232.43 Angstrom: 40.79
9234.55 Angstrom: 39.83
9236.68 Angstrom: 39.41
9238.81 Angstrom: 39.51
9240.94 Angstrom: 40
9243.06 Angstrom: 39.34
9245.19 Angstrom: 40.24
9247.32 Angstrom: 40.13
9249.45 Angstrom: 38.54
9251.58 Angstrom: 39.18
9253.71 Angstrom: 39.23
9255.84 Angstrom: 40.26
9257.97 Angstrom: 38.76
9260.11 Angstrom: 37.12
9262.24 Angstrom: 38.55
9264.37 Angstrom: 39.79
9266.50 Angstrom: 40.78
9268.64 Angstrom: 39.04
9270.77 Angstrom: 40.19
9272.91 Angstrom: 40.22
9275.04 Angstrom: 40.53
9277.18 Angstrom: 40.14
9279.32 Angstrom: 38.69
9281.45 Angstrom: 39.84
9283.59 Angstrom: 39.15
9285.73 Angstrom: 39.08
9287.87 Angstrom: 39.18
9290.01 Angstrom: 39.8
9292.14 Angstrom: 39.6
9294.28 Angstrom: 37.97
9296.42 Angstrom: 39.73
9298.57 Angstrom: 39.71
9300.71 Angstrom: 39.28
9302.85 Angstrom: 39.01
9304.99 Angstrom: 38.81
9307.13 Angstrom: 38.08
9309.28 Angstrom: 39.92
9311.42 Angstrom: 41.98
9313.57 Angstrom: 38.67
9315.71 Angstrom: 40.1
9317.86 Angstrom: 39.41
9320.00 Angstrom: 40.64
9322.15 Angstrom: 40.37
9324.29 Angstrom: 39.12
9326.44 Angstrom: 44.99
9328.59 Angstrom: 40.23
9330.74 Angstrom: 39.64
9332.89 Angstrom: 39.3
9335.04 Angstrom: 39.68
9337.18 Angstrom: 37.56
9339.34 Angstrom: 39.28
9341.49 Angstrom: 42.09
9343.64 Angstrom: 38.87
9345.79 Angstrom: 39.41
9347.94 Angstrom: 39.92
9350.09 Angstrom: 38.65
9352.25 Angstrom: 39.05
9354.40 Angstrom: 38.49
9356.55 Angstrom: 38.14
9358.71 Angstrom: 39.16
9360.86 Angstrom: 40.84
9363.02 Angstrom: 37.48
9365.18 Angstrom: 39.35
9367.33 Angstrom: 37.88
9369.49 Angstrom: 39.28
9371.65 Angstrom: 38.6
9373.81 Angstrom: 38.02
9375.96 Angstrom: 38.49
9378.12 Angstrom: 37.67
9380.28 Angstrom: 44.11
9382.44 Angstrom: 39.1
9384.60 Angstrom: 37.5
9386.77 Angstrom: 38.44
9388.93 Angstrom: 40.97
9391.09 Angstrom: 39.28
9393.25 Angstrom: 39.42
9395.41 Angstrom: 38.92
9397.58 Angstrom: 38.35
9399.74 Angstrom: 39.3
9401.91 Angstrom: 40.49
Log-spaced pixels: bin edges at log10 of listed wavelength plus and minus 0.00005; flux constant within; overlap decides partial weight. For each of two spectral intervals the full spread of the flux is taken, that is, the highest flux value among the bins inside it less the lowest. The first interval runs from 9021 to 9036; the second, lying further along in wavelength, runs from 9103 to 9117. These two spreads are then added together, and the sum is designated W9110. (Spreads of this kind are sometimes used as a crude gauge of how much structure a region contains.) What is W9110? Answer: 4.0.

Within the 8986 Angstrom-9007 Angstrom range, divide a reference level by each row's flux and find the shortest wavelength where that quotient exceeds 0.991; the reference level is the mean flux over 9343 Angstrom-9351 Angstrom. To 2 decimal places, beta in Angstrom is 8999.45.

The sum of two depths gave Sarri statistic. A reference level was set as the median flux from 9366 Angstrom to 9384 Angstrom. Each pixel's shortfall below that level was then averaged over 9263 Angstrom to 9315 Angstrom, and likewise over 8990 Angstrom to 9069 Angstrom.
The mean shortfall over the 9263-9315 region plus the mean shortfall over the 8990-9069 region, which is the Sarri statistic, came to -2.45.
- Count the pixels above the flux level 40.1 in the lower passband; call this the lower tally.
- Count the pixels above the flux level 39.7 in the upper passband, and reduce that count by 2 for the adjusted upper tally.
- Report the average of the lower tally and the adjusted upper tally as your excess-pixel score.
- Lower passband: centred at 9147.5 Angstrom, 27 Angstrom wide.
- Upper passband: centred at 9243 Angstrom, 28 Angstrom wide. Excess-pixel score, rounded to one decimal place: 5.5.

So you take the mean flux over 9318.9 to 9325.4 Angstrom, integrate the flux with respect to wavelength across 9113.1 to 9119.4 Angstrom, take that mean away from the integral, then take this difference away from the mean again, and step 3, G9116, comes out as -171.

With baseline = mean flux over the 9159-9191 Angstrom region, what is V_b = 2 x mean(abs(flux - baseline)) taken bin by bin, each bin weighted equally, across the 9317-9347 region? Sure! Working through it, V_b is 2.13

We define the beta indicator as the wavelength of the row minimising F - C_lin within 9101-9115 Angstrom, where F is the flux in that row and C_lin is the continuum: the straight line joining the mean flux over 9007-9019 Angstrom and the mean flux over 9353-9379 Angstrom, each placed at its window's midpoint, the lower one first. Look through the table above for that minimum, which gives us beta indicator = 9105.75 Angstrom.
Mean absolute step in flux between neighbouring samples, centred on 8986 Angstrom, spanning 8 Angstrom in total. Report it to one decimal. 1.5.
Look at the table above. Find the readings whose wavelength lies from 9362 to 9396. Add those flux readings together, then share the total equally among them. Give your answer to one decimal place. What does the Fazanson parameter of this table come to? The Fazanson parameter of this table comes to 39.0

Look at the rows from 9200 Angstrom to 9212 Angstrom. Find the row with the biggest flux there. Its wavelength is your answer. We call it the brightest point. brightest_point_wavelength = 9209.07 Angstrom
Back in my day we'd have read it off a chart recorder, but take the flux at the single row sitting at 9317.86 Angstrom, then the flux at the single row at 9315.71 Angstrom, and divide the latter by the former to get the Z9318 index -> 1.02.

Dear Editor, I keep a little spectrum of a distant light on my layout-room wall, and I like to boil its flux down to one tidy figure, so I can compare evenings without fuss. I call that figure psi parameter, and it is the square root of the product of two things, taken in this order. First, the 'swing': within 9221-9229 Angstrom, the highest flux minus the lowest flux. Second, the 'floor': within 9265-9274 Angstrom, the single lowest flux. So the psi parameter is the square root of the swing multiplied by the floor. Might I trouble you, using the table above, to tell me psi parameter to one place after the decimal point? 4.3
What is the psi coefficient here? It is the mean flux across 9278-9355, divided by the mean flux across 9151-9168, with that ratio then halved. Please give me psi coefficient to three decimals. 0.498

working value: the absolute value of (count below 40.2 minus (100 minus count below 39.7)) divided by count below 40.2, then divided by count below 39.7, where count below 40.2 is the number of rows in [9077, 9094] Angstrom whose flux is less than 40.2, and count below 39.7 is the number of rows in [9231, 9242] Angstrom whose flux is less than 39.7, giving 8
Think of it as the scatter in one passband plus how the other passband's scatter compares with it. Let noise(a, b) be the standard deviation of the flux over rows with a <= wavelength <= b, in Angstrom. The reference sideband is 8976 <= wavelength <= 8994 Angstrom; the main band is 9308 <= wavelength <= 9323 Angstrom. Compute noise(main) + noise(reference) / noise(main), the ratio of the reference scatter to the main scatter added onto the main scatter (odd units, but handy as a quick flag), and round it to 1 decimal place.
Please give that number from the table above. 2.2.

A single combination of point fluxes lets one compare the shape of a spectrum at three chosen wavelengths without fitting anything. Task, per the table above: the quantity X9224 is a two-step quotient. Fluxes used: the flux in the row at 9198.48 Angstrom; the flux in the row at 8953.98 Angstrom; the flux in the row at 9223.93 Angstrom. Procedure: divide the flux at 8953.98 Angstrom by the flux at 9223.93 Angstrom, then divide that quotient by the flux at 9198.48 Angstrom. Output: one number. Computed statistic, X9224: 0.0248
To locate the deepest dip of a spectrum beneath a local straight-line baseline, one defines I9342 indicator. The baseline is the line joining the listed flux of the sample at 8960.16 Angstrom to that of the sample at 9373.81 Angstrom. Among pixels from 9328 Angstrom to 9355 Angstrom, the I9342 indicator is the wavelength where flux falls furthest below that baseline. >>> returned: 9337.18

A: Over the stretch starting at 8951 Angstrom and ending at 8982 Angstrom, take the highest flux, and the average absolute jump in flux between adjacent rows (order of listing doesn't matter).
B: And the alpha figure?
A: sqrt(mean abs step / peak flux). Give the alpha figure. 0.148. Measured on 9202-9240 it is 0.101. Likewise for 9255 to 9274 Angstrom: 0.173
